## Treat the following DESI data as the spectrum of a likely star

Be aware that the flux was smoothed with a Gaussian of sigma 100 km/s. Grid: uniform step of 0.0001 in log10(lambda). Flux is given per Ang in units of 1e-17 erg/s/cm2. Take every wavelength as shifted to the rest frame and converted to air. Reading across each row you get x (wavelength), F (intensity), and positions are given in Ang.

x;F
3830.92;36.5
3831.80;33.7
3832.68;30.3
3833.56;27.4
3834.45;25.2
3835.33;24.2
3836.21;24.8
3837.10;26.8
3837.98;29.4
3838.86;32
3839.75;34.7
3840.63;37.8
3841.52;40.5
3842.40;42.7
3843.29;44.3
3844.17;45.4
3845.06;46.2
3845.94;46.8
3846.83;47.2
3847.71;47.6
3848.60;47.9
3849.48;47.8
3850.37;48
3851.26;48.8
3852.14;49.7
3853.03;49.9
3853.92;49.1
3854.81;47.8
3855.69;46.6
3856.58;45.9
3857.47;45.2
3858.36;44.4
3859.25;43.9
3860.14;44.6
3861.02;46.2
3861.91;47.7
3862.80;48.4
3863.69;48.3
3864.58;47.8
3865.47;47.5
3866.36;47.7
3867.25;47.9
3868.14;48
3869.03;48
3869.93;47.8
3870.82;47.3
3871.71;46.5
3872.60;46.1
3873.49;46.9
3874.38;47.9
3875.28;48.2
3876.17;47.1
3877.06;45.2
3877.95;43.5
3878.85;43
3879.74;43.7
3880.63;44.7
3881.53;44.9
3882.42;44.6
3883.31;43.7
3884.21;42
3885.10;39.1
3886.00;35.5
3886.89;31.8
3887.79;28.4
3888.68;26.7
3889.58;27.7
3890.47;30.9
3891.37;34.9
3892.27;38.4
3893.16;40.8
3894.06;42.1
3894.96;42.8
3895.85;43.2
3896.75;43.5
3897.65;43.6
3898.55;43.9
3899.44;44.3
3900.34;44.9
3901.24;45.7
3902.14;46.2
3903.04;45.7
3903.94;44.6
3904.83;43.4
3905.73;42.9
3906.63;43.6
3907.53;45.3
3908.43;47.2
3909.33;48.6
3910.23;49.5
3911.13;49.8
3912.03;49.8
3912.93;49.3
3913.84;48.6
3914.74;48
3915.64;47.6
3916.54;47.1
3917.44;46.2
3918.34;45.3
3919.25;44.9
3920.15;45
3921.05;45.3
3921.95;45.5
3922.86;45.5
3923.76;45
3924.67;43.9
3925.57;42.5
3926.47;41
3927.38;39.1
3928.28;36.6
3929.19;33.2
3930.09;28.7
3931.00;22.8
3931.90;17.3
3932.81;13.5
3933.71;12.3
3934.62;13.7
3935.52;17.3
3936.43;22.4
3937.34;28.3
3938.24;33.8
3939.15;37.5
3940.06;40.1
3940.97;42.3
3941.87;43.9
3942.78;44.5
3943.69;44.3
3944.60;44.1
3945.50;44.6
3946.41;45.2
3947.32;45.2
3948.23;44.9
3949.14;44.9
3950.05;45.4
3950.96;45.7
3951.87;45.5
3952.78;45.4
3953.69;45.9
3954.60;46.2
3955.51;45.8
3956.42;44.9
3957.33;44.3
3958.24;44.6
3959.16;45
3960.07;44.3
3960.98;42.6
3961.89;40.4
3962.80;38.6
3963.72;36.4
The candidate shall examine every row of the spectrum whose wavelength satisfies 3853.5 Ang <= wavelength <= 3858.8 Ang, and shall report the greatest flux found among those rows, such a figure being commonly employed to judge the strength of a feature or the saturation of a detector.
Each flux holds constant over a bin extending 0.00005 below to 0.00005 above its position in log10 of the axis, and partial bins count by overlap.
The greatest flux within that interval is 49.1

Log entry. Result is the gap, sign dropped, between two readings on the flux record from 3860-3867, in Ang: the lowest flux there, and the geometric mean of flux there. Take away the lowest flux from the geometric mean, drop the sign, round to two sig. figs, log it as 2.7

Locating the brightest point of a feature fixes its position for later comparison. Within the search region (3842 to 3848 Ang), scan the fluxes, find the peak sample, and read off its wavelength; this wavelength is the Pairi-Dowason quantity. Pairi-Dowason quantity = 3847.71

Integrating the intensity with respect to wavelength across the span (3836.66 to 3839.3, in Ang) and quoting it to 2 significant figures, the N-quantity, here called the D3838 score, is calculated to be 78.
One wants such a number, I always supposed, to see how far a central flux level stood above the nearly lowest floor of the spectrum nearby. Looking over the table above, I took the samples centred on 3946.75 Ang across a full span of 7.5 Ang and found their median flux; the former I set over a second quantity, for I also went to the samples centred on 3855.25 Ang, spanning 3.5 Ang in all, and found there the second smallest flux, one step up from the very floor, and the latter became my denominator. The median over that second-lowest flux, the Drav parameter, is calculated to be 1.0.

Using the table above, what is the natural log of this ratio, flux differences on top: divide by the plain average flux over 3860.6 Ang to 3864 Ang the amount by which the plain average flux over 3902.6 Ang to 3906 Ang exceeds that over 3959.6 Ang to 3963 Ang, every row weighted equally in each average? -2.9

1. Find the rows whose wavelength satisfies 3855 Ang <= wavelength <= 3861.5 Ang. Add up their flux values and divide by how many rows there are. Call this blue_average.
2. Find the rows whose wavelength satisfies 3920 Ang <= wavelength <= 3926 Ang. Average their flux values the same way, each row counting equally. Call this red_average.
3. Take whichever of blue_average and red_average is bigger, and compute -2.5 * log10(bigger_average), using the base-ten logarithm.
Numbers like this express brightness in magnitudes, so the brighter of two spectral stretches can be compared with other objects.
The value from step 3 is -4.14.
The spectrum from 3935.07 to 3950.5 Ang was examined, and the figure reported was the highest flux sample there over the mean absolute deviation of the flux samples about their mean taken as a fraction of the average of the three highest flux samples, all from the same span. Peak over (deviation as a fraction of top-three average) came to 304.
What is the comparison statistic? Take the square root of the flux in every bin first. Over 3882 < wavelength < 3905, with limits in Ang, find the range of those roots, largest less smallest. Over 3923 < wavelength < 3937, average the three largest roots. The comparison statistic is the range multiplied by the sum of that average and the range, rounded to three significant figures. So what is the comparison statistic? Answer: 13.4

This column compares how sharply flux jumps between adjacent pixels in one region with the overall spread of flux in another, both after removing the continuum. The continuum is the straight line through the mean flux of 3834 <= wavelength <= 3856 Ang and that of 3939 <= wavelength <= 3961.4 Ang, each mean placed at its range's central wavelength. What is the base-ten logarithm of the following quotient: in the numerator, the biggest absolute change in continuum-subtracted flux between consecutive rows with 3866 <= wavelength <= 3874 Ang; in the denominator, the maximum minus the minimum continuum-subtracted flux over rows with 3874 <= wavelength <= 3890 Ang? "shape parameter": -1.4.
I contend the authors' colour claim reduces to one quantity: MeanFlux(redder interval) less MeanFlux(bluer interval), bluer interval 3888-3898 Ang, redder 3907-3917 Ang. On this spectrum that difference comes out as 11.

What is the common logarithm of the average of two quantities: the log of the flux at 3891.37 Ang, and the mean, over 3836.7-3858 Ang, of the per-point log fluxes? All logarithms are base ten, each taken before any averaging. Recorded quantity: 0.201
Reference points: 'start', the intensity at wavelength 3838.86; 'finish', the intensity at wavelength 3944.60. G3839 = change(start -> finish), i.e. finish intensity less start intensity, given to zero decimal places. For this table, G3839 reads 12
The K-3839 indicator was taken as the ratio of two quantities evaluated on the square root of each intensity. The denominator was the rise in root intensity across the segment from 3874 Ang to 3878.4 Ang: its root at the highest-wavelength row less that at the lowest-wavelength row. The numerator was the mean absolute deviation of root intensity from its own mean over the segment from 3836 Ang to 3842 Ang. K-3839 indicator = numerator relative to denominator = -1.24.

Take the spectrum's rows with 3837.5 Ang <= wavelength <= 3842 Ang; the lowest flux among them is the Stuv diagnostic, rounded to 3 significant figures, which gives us 29.4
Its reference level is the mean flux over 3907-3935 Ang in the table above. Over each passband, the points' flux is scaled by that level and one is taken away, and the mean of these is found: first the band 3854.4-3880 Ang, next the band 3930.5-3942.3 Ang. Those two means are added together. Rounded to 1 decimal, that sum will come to -0.2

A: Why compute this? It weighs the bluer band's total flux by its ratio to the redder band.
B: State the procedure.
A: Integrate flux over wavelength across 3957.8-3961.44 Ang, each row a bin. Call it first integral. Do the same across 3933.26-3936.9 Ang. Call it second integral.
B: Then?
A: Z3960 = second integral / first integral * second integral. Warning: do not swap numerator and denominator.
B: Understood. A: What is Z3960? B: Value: 22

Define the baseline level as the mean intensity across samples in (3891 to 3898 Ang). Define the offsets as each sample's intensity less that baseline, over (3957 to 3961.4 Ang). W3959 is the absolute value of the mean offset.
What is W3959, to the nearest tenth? 3.0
